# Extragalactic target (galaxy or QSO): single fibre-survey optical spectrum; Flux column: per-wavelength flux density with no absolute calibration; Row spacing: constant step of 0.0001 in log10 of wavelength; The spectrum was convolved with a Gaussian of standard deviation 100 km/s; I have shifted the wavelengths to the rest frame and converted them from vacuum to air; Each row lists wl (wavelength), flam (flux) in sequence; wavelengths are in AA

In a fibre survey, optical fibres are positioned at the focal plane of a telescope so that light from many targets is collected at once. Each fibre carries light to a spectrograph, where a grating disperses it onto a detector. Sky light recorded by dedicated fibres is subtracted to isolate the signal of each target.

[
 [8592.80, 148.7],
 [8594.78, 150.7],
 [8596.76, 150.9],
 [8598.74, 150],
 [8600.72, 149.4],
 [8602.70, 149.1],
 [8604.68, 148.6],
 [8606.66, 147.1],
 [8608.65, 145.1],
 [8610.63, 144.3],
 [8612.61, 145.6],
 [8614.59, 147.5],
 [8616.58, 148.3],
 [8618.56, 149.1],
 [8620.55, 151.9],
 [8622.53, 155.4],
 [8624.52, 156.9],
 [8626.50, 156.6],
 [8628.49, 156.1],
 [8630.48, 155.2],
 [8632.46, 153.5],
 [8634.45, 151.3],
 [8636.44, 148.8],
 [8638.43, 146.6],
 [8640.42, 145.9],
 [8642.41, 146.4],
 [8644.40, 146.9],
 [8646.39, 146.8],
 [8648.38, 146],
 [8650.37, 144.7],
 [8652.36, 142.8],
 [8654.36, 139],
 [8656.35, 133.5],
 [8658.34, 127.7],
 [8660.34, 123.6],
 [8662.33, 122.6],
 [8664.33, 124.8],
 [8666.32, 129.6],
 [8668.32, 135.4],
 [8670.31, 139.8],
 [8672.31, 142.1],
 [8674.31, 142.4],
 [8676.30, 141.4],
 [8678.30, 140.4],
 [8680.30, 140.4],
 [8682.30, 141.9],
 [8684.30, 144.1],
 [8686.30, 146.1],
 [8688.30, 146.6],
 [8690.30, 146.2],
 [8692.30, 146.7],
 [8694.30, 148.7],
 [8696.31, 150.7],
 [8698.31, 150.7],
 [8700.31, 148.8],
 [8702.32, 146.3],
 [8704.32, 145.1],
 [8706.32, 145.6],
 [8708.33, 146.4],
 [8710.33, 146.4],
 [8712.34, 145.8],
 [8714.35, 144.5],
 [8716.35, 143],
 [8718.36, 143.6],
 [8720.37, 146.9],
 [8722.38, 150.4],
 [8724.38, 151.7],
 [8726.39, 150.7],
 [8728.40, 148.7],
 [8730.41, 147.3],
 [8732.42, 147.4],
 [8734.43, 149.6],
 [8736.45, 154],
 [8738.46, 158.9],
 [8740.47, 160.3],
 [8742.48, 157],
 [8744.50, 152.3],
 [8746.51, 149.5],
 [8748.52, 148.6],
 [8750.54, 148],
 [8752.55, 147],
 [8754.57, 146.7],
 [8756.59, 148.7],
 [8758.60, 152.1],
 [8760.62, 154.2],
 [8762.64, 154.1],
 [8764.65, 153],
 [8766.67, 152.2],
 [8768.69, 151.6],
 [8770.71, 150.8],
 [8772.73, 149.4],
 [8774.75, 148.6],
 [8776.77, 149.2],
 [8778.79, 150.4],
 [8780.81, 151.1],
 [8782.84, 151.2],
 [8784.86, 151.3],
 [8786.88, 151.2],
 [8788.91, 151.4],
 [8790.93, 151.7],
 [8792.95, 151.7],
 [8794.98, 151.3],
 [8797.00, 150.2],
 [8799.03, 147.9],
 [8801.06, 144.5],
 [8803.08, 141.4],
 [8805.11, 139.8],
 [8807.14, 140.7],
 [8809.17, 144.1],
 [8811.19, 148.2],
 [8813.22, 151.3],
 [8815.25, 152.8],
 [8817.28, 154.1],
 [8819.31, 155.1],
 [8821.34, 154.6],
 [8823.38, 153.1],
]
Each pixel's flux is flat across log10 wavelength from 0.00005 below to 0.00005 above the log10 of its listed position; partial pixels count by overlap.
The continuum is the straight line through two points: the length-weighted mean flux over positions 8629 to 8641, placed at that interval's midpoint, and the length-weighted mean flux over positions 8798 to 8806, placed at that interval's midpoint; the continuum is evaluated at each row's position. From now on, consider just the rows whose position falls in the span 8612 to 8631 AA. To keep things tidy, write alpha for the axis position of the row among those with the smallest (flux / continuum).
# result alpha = 8612.61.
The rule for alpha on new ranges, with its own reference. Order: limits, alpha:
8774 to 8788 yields 8774.75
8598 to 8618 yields 8610.63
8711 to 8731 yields 8716.35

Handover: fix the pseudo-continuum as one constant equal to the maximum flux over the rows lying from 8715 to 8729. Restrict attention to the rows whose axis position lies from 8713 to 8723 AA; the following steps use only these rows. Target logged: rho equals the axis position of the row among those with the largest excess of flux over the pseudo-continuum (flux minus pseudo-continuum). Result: 8722.38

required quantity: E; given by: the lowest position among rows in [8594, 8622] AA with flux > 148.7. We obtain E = 8594.78 AA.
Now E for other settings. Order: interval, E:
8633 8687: 8634.45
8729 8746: 8734.43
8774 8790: 8776.77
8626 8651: 8626.50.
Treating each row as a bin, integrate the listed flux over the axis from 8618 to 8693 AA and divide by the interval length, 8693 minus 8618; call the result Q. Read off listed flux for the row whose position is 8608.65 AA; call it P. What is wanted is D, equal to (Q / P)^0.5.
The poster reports 0.99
